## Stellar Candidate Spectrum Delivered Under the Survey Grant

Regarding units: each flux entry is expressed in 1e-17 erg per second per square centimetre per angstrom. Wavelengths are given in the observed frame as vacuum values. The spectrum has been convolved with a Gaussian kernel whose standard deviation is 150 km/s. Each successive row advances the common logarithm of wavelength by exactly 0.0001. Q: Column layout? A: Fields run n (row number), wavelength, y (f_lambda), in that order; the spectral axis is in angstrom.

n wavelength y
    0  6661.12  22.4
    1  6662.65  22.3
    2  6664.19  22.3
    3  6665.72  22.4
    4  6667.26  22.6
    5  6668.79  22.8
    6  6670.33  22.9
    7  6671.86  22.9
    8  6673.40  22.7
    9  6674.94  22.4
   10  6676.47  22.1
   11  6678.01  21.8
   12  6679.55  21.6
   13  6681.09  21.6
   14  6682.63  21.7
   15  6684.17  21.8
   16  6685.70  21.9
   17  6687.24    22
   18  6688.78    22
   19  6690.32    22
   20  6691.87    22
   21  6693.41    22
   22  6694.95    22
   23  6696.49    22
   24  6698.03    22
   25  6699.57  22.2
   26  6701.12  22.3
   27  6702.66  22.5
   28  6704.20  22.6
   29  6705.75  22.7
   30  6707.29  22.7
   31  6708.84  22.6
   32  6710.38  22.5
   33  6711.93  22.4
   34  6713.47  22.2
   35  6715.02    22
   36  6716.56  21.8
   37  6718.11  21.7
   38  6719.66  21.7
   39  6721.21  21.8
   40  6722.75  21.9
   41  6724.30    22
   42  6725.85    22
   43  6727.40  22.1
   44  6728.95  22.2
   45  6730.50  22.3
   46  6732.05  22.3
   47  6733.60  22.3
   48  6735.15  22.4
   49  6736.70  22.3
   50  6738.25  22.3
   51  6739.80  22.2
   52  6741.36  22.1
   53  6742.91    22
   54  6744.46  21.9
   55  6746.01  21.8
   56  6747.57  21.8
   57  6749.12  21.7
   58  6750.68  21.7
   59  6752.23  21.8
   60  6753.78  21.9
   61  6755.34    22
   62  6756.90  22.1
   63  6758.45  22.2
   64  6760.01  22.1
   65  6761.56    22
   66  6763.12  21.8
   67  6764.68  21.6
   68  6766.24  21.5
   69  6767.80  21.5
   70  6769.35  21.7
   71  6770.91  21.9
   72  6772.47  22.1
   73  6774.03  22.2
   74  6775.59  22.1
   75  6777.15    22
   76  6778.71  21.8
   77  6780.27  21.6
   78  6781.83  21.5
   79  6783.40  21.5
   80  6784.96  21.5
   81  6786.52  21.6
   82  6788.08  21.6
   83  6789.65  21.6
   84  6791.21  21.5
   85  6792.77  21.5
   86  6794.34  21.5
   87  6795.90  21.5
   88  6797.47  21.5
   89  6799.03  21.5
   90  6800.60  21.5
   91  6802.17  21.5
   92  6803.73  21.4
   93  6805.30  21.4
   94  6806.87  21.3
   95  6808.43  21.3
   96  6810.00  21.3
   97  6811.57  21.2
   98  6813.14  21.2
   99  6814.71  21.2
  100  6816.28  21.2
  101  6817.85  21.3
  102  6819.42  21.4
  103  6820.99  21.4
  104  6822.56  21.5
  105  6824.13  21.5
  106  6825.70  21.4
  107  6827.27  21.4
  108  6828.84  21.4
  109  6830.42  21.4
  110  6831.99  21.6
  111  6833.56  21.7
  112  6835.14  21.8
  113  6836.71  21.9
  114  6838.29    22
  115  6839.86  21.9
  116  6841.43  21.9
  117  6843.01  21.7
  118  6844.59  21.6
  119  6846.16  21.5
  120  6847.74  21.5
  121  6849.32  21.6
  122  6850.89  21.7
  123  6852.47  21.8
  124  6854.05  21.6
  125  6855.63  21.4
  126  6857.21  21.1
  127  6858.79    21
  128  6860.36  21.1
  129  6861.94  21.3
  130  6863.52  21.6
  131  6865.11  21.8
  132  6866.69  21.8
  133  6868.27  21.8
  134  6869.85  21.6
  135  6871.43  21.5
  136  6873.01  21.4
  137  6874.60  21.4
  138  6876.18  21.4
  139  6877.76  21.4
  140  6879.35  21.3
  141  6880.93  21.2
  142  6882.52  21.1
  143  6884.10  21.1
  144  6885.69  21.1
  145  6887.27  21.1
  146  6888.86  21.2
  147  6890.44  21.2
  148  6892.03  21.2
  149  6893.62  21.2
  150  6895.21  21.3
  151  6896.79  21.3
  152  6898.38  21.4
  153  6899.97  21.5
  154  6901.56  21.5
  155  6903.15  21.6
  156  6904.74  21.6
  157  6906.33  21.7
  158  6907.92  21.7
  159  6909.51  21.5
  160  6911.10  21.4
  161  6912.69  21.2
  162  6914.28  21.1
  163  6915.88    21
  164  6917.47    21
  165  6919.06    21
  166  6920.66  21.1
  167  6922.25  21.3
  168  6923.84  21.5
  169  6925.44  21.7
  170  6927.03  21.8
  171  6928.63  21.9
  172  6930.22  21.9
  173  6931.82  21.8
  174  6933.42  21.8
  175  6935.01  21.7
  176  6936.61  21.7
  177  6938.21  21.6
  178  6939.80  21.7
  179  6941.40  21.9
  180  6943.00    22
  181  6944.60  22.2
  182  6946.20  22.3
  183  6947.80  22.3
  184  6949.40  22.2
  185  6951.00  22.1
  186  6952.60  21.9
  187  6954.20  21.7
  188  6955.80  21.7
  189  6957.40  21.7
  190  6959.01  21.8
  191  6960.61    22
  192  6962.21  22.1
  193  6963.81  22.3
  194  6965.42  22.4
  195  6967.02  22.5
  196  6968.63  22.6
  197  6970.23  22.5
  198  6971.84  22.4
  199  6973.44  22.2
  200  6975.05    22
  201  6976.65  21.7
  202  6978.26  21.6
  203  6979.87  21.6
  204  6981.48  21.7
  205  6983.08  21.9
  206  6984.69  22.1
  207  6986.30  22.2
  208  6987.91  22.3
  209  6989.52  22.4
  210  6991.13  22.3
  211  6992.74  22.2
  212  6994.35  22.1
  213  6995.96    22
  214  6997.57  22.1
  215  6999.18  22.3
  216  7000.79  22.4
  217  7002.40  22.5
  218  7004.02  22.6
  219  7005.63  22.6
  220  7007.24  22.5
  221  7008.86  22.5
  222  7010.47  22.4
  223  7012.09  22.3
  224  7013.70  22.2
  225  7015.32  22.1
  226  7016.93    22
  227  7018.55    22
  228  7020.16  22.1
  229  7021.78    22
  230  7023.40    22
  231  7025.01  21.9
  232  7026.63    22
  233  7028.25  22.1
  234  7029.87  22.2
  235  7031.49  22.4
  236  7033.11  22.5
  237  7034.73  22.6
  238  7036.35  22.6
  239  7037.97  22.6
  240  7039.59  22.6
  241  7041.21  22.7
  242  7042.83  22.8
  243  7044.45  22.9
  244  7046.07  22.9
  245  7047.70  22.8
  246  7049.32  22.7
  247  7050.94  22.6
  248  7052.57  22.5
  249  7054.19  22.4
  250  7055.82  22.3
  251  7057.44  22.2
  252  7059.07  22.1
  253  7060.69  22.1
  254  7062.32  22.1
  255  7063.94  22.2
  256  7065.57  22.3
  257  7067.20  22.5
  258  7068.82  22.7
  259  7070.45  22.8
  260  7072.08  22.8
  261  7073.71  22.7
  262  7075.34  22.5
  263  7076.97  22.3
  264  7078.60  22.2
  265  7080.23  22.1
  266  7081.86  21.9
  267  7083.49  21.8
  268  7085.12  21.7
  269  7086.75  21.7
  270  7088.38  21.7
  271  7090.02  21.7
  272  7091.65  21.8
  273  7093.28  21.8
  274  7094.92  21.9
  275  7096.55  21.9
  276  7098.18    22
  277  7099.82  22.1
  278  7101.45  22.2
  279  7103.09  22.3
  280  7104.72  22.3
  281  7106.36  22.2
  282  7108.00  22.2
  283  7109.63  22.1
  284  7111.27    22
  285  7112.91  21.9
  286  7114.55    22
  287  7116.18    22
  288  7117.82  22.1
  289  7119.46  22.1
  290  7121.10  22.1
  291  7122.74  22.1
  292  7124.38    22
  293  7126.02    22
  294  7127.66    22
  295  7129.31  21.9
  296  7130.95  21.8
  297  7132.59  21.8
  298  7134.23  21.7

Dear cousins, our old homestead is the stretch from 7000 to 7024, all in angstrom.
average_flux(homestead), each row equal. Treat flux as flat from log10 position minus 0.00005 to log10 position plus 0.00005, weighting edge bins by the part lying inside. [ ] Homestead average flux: 22.3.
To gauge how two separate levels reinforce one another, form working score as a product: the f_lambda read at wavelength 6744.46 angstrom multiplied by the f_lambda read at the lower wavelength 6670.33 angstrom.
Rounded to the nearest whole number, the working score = 502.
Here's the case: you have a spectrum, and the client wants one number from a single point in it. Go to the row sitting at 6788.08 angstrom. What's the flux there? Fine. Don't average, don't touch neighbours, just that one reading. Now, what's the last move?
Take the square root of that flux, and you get 4.65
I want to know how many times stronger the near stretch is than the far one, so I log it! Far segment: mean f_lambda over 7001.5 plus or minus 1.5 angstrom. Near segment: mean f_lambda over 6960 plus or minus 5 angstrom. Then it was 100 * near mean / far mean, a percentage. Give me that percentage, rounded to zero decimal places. 98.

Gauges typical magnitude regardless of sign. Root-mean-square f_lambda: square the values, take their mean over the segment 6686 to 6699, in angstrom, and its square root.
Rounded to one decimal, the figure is 22.0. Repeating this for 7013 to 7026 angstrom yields 22.0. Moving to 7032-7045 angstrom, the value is 22.7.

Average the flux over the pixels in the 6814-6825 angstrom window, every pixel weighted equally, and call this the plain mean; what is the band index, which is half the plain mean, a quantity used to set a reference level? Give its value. 10.7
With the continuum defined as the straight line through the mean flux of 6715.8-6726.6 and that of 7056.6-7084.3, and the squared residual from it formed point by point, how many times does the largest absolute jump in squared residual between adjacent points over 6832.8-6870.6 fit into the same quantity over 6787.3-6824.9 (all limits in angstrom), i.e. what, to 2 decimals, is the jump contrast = 0.31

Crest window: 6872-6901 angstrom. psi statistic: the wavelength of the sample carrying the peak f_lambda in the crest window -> 6899.97 angstrom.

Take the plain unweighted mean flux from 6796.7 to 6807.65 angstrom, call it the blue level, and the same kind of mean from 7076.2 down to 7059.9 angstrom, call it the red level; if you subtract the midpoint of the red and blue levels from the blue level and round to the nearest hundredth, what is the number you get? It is -0.51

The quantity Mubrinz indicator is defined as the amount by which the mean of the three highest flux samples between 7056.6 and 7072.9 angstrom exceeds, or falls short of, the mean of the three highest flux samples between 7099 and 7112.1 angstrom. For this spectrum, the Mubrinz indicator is 0.5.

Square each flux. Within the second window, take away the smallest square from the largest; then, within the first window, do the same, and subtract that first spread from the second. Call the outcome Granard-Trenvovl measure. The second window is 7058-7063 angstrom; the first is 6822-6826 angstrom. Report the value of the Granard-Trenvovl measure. -4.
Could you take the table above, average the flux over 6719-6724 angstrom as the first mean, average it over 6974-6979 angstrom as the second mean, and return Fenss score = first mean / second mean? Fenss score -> 1.00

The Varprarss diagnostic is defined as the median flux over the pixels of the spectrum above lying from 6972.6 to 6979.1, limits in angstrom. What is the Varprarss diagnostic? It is 21.85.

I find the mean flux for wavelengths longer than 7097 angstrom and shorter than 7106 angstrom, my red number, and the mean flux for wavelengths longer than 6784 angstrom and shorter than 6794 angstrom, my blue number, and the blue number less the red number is -0.6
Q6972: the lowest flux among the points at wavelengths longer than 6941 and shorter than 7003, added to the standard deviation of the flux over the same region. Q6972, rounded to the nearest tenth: 21.9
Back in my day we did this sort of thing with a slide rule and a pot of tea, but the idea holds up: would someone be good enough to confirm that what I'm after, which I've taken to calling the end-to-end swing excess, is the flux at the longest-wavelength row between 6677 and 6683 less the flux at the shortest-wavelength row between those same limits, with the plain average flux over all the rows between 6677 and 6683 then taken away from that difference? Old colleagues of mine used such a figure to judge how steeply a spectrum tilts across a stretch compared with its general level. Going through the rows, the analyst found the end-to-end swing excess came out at -21.8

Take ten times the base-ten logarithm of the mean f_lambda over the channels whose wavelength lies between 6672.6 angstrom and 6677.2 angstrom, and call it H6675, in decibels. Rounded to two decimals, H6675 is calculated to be 13.50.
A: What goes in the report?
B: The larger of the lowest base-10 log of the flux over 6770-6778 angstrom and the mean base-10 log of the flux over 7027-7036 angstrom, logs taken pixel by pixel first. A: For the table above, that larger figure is 1.349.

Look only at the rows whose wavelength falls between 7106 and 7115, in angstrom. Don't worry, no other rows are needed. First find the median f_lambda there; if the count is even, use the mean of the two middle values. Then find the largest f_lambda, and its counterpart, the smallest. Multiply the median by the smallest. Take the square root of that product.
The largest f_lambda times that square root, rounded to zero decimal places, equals 488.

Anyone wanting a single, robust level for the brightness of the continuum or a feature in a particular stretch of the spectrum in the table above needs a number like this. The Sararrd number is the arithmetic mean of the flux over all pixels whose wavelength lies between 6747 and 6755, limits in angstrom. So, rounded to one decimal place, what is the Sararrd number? 21.8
